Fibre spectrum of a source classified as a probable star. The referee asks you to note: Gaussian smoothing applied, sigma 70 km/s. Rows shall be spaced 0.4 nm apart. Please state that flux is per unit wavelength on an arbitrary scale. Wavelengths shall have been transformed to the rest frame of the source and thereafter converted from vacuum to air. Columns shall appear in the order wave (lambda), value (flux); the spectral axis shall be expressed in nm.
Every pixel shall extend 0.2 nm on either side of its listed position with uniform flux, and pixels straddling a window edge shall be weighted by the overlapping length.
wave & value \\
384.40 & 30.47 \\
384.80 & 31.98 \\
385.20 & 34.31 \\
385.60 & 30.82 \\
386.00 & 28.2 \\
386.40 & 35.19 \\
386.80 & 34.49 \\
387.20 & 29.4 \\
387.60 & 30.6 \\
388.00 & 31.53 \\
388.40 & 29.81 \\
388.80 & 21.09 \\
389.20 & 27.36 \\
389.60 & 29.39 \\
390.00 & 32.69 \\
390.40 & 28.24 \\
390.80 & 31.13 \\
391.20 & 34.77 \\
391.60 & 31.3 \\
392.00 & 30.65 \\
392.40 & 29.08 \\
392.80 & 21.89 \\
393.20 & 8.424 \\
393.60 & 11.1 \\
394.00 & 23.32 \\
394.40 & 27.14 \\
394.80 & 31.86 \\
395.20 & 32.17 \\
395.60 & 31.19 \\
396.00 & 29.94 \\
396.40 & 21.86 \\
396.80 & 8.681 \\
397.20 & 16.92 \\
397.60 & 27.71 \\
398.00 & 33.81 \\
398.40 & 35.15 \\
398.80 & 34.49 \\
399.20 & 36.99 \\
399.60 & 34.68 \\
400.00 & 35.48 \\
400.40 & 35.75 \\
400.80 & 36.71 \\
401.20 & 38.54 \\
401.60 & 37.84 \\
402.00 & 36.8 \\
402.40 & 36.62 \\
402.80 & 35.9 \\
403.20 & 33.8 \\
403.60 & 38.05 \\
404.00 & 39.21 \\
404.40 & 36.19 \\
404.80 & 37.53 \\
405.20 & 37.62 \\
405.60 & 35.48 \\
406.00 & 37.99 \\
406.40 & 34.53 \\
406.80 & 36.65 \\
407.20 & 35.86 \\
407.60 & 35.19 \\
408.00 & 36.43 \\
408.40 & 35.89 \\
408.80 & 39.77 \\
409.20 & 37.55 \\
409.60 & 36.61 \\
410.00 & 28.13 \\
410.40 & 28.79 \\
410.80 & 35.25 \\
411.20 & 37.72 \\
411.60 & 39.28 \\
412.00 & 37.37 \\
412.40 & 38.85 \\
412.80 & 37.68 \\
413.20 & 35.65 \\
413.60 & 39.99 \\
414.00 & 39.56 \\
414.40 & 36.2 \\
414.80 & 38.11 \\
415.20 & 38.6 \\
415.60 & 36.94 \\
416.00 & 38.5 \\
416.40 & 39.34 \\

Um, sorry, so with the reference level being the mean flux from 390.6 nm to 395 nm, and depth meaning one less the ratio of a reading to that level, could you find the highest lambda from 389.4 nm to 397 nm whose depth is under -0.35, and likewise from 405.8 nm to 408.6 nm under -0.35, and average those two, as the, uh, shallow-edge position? 399.80 nm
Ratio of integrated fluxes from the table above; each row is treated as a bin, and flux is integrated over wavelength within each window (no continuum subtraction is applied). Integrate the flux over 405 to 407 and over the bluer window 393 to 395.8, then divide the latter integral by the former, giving 0.9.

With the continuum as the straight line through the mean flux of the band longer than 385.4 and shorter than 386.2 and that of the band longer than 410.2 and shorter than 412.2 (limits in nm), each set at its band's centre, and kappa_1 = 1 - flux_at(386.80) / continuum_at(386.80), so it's -0.16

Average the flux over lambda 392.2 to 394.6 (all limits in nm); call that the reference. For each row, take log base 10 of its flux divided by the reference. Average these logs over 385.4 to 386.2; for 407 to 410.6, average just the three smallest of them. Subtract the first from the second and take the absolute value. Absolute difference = 0.015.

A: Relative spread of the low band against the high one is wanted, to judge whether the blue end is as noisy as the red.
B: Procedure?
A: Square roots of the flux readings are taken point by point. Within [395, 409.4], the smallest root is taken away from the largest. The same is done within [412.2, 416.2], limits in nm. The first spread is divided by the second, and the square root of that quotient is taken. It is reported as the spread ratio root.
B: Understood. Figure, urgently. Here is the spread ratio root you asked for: 3.1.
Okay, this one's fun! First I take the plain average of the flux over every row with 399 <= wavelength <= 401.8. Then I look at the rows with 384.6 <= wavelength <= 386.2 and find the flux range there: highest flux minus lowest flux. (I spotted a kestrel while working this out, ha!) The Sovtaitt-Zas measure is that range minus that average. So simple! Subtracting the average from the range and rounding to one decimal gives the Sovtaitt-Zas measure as -30.5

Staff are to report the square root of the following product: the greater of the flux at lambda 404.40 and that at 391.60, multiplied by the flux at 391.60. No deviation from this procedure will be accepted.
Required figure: 33.7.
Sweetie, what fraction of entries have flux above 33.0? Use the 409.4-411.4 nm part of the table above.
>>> 0.60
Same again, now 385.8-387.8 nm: 0.40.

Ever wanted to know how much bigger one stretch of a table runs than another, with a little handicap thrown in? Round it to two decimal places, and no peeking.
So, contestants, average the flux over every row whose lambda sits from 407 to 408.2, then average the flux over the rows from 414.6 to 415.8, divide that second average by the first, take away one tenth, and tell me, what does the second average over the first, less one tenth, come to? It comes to 0.96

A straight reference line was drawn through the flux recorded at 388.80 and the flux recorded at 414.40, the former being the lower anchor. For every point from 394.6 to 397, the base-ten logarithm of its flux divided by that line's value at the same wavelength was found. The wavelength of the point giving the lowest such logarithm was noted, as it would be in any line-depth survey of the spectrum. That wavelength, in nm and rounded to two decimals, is 396.80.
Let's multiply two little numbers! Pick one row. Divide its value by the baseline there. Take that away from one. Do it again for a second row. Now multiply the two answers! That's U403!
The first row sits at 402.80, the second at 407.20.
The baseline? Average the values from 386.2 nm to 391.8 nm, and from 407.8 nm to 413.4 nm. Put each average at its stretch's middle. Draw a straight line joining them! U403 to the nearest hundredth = 0.00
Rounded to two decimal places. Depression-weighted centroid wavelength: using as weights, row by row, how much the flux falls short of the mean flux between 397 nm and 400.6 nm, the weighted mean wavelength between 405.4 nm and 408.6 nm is 406.97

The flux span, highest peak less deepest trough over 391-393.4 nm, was 26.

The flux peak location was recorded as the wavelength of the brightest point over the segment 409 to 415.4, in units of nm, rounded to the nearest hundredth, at 413.60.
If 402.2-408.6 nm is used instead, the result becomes 404.00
